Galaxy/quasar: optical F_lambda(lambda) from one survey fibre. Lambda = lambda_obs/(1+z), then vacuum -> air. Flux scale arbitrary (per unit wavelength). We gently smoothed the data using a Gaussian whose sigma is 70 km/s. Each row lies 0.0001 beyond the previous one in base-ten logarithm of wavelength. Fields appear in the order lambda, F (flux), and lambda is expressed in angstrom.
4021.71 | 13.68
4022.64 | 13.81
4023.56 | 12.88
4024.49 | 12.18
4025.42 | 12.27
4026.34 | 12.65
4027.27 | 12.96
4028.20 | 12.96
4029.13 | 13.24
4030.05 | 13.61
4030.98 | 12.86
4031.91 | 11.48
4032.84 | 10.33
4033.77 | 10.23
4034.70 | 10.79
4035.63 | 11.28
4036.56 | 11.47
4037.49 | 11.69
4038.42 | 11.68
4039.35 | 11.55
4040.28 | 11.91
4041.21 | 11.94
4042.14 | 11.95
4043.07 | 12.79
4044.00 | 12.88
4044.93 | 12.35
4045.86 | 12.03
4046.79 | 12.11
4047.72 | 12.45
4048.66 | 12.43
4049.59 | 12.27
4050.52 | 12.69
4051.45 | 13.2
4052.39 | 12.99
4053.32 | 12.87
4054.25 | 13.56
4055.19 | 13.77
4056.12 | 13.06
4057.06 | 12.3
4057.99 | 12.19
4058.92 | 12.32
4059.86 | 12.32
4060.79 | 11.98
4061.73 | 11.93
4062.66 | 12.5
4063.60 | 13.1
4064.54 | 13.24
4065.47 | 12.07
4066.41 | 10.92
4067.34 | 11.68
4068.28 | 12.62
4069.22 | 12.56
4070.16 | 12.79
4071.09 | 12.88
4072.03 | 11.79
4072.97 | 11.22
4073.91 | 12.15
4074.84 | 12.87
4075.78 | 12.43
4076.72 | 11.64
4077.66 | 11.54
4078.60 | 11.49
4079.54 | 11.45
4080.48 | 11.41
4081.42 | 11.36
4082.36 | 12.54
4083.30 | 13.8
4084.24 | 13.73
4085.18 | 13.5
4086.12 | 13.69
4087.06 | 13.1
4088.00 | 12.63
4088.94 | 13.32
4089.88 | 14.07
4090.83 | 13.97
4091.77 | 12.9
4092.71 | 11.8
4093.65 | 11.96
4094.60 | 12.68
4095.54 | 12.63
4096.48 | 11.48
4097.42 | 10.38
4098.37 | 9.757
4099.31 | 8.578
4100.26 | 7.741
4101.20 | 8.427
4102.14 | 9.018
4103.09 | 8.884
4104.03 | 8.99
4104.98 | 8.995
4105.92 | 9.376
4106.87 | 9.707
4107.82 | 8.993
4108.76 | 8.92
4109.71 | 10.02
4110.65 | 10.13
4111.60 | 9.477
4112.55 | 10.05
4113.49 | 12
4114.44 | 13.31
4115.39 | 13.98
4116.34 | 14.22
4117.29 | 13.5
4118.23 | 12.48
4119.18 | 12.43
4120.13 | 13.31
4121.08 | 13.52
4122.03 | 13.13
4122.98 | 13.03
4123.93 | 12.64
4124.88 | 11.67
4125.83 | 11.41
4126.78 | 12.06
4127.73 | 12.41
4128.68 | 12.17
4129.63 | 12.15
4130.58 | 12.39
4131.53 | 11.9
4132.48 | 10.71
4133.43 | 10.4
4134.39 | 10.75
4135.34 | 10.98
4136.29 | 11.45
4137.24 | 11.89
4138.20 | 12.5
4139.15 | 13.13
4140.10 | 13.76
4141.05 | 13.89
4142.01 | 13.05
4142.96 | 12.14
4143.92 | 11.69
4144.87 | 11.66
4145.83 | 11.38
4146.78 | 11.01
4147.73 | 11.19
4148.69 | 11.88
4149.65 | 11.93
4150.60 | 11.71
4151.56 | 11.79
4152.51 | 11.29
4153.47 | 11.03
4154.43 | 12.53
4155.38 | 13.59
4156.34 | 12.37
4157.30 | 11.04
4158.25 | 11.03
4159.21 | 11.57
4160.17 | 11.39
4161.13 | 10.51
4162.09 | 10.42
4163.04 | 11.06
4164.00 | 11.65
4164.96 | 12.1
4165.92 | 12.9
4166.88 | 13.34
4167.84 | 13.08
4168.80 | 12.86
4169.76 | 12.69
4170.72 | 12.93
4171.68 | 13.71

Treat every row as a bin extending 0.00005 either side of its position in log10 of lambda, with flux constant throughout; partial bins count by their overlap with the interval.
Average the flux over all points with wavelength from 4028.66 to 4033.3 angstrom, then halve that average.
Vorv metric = 6.2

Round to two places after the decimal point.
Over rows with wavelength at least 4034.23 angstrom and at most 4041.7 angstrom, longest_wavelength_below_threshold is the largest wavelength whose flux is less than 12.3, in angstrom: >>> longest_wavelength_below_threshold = 4041.21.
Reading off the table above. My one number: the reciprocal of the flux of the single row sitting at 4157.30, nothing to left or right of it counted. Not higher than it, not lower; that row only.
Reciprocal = 0.091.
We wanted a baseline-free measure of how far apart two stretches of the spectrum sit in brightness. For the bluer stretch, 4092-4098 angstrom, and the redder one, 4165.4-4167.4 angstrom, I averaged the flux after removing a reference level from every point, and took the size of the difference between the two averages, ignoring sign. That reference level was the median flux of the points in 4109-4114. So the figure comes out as 1.3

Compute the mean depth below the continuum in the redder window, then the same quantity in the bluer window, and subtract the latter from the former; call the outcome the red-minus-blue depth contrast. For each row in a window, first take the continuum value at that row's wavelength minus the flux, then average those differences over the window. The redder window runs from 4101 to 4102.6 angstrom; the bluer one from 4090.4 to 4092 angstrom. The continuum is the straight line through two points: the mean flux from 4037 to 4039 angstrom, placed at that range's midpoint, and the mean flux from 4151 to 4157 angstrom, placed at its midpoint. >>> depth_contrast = 5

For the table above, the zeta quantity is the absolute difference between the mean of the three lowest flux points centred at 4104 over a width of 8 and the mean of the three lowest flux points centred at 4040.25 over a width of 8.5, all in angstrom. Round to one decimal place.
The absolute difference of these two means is 3.2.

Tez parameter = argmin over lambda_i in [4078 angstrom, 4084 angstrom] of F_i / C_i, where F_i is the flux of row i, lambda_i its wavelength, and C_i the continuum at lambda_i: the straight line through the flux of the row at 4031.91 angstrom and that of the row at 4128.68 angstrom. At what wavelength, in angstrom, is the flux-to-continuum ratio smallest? 4081.42 angstrom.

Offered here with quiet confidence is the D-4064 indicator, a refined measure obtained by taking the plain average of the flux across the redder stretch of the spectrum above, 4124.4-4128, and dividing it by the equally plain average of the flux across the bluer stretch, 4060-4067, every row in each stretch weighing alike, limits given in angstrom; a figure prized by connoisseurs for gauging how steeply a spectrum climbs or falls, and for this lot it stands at 0.97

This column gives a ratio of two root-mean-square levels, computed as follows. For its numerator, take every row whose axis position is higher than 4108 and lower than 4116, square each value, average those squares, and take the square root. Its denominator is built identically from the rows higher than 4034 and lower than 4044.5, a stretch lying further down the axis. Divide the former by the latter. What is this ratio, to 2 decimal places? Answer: 0.94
